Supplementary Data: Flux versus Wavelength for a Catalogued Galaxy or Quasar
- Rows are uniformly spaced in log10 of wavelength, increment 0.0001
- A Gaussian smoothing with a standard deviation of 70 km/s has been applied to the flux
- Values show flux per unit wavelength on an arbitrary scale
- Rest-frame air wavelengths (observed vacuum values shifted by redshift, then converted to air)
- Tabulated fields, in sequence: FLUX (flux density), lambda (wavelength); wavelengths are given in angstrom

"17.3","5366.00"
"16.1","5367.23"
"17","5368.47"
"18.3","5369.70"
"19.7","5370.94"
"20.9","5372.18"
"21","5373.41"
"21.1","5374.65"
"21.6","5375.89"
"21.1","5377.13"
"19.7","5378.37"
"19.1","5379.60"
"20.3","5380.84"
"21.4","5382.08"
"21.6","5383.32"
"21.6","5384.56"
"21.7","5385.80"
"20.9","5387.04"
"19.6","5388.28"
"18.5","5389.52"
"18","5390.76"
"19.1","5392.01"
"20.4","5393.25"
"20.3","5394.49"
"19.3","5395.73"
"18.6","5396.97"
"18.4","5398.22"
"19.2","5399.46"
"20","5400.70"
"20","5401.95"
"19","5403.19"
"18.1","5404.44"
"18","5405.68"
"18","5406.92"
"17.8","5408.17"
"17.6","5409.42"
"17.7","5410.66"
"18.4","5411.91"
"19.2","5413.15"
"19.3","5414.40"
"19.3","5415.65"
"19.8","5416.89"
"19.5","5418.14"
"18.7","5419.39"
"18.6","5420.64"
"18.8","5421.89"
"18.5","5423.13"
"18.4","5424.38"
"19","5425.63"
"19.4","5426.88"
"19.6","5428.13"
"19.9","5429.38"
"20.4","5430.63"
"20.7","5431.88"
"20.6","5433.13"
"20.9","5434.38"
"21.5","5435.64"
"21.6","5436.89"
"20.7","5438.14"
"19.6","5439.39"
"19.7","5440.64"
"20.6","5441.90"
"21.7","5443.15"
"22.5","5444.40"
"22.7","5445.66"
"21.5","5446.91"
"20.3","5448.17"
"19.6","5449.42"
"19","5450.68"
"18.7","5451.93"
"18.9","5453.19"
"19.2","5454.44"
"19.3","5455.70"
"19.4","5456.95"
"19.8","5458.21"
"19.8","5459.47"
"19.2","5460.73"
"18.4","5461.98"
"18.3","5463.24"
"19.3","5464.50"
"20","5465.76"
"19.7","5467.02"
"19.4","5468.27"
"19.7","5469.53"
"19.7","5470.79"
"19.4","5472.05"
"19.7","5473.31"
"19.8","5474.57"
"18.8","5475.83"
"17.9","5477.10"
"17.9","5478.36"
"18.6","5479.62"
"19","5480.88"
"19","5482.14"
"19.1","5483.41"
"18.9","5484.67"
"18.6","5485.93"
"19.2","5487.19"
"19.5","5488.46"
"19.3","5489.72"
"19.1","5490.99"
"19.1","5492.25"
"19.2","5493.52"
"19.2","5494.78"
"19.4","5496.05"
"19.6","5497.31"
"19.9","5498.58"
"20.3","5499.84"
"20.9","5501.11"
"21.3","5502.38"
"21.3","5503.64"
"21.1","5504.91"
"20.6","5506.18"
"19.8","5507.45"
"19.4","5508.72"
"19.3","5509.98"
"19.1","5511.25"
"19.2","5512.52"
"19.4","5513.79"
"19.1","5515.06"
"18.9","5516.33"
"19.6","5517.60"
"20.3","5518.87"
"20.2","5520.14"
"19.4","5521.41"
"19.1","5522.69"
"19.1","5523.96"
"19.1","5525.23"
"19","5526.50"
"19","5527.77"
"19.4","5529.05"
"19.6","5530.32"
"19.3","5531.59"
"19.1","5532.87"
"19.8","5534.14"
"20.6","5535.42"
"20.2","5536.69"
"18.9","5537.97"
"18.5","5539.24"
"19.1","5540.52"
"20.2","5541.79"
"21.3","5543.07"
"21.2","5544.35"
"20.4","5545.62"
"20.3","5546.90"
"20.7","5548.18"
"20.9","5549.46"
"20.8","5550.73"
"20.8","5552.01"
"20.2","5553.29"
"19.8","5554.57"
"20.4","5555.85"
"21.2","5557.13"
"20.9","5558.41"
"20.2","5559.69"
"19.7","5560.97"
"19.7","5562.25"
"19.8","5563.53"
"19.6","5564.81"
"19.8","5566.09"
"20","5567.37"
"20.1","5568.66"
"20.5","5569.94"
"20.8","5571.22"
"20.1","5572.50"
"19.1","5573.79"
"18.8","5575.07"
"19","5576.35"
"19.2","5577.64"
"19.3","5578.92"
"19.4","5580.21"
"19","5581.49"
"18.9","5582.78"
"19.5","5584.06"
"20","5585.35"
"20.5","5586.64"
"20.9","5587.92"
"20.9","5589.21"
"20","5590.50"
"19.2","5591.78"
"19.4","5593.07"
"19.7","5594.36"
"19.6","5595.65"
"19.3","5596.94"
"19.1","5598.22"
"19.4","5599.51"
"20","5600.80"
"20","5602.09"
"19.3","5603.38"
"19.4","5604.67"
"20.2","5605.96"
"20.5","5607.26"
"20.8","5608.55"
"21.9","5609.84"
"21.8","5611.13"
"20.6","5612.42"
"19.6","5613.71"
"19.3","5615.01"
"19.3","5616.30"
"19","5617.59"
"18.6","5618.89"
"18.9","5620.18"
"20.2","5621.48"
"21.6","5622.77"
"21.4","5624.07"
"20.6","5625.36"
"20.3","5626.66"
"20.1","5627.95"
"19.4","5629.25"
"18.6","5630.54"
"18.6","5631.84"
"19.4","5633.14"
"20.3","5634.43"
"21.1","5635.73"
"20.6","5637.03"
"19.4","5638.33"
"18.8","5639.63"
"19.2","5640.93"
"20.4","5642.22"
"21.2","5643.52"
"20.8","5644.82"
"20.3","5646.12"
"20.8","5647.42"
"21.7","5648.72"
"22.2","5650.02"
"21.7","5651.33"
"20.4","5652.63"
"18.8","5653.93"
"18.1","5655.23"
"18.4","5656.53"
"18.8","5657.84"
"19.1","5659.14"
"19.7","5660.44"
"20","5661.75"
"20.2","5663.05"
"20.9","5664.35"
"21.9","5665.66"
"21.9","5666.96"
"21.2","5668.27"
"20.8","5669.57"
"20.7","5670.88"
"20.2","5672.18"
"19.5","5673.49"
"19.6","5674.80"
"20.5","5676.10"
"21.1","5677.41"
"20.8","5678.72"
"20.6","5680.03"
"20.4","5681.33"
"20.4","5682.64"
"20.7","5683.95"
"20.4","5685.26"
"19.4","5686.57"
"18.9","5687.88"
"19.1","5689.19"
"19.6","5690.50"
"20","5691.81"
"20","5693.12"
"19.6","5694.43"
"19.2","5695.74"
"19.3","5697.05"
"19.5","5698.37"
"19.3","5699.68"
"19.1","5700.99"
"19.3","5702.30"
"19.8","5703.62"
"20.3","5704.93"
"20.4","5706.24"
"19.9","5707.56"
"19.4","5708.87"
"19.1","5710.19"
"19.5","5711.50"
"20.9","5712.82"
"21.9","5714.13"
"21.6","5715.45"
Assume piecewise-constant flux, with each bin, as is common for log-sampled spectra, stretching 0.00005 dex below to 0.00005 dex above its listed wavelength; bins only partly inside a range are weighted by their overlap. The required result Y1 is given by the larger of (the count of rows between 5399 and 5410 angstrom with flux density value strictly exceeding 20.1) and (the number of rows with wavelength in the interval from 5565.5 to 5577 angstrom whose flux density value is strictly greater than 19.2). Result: 6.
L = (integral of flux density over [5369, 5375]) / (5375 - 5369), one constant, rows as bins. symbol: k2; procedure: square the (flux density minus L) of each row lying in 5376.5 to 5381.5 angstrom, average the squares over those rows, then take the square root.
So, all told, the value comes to 0.74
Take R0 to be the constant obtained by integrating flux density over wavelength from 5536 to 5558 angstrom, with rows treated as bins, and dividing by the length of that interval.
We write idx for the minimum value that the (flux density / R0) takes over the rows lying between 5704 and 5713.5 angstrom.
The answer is 0.941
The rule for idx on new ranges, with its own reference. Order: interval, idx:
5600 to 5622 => 0.916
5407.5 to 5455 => 0.867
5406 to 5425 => 0.867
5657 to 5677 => 0.926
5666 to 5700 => 0.931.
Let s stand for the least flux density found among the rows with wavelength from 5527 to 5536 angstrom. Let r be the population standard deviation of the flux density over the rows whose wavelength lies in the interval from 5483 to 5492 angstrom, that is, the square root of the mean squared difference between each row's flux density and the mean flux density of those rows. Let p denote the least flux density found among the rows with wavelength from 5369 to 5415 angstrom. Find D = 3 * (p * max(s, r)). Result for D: 1003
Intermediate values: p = 17.6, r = 0.27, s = 19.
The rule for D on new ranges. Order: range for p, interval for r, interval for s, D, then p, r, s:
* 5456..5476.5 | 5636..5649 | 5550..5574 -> 1049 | 18.3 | 0.87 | 19.1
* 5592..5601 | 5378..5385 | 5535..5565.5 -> 1060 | 19.1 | 0.98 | 18.5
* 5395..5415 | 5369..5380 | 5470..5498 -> 945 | 17.6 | 1.05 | 17.9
